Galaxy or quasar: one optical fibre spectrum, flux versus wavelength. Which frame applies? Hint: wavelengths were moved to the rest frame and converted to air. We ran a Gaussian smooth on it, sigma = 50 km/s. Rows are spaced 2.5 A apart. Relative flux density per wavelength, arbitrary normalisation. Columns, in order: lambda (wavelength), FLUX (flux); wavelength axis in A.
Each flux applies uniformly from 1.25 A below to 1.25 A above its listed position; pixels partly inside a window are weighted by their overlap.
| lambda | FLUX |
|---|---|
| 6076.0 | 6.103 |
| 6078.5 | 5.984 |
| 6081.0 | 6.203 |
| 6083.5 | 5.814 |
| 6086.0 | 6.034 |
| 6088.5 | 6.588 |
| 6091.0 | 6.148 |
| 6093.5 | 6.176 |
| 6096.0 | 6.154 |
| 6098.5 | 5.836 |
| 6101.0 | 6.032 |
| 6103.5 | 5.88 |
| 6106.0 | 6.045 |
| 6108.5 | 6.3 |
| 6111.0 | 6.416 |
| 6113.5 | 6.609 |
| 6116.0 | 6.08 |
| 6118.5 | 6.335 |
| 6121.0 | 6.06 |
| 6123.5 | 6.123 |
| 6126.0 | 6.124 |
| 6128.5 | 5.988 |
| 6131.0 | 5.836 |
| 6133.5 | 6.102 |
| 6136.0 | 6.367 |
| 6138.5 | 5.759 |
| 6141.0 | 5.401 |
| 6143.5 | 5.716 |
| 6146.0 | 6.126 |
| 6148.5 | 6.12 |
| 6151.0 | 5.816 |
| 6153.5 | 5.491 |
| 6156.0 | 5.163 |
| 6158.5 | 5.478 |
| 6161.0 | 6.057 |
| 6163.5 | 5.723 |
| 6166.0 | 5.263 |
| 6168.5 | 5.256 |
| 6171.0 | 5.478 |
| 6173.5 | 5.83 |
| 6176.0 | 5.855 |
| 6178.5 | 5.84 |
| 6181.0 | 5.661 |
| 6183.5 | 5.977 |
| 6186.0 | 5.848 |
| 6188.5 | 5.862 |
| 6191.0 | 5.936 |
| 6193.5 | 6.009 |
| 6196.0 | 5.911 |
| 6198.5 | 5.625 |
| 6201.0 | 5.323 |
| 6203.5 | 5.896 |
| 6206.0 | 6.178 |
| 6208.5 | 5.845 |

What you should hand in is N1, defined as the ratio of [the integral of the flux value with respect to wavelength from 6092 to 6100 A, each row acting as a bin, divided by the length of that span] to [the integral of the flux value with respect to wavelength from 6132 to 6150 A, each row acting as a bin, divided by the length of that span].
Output 1.02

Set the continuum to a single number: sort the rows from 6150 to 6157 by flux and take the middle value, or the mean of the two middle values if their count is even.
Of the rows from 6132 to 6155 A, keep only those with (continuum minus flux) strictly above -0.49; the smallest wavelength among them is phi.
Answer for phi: 6138.5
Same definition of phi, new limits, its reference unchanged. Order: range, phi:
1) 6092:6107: 6098.5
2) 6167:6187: 6168.5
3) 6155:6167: 6156.0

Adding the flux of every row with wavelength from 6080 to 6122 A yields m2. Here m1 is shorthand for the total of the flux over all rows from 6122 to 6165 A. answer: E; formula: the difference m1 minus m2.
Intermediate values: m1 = 99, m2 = 105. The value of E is -5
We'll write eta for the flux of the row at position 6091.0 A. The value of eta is 6.148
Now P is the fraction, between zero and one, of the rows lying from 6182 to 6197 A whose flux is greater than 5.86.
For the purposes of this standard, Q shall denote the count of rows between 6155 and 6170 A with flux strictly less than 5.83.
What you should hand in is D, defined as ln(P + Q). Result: 1.8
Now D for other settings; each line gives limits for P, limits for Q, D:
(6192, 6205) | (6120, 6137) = -0.5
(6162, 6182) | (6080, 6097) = 0.0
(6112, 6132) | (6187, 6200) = 0.6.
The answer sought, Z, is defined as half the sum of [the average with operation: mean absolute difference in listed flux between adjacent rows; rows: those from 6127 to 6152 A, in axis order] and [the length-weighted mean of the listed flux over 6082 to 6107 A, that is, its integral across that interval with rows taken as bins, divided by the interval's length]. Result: 3.19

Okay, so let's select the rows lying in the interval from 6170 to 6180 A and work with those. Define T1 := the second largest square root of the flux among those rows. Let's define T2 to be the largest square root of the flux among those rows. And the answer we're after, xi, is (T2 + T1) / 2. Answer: 2.42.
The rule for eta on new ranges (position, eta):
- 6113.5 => 6.609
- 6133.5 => 6.102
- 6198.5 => 5.625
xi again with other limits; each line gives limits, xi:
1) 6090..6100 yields 2.48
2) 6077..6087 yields 2.47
